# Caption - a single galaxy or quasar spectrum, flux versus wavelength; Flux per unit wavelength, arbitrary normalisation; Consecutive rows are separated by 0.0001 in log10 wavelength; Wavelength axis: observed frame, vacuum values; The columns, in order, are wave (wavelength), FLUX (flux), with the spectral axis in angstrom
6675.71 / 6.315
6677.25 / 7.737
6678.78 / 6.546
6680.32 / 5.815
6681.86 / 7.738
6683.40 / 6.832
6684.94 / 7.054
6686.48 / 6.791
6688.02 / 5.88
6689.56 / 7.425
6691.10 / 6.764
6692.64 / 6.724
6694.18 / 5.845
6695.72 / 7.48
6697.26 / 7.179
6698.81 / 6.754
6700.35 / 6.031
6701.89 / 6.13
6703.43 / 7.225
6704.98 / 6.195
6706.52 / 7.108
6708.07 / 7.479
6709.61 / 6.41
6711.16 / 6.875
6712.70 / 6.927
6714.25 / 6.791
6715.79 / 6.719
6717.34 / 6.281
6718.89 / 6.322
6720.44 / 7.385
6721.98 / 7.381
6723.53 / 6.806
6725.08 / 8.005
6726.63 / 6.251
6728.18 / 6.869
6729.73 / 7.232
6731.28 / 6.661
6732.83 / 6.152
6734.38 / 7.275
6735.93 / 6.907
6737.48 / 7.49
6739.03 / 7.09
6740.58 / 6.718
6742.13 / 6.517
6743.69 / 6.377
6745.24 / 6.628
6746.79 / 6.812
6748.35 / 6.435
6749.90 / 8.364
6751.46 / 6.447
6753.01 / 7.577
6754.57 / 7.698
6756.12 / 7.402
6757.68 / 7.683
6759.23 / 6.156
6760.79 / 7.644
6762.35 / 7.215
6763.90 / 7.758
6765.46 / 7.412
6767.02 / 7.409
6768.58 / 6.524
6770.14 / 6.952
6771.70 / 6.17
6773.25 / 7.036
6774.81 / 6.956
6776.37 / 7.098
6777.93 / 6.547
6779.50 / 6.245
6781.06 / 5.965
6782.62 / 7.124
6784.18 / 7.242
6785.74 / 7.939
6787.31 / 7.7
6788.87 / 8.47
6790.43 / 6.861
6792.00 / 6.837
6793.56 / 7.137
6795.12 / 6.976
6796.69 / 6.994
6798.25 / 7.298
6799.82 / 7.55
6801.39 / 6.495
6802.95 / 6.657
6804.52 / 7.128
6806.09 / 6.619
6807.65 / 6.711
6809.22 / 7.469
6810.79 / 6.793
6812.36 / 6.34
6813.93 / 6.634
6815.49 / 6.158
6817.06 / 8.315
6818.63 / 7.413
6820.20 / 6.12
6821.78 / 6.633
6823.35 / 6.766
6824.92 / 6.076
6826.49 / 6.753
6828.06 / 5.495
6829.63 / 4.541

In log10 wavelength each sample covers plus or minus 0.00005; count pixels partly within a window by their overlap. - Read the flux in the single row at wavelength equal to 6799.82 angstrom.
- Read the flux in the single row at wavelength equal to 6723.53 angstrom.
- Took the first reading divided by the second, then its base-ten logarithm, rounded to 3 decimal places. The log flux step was 0.045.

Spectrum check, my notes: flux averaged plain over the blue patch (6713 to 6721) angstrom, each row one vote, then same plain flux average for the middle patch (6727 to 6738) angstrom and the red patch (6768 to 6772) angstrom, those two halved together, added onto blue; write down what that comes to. 13.4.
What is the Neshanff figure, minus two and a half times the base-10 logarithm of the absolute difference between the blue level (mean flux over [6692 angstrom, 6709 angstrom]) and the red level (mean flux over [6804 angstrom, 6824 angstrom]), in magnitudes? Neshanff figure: 2.4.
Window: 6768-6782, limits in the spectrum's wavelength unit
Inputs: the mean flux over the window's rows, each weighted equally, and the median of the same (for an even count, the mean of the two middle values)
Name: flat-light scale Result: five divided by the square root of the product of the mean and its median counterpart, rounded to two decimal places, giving 0.76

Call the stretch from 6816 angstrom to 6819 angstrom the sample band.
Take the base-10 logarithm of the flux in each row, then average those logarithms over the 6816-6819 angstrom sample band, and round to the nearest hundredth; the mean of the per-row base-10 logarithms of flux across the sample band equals 0.89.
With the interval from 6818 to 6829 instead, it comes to 0.81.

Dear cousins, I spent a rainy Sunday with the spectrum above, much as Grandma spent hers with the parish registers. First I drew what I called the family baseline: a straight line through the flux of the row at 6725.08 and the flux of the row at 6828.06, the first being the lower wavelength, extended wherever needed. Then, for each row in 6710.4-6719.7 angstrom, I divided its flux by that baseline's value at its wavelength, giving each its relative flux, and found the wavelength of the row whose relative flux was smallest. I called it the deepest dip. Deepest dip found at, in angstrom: 6717.34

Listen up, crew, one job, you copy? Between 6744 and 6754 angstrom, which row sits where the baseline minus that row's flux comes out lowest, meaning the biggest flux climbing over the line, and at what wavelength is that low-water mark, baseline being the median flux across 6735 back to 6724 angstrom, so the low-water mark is 6749.90 angstrom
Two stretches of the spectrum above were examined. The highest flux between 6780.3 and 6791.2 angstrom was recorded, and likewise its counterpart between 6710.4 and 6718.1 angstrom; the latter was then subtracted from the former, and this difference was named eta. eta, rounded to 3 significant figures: 1.54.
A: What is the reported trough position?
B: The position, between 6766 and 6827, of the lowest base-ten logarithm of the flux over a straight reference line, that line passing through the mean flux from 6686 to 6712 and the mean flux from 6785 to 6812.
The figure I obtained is 6824.92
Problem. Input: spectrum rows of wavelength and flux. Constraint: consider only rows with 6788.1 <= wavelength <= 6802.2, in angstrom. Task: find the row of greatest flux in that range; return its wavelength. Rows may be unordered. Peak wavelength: 6788.87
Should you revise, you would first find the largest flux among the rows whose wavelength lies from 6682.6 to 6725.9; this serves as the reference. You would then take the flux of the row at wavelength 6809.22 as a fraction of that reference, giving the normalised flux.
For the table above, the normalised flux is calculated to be 0.93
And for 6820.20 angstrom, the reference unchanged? 0.76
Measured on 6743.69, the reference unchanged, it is 0.80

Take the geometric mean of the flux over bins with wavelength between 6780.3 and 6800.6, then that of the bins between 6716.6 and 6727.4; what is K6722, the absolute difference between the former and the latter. 0.32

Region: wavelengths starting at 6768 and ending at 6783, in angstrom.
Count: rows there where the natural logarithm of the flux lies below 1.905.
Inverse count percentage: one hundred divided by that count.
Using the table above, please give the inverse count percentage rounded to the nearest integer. 20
